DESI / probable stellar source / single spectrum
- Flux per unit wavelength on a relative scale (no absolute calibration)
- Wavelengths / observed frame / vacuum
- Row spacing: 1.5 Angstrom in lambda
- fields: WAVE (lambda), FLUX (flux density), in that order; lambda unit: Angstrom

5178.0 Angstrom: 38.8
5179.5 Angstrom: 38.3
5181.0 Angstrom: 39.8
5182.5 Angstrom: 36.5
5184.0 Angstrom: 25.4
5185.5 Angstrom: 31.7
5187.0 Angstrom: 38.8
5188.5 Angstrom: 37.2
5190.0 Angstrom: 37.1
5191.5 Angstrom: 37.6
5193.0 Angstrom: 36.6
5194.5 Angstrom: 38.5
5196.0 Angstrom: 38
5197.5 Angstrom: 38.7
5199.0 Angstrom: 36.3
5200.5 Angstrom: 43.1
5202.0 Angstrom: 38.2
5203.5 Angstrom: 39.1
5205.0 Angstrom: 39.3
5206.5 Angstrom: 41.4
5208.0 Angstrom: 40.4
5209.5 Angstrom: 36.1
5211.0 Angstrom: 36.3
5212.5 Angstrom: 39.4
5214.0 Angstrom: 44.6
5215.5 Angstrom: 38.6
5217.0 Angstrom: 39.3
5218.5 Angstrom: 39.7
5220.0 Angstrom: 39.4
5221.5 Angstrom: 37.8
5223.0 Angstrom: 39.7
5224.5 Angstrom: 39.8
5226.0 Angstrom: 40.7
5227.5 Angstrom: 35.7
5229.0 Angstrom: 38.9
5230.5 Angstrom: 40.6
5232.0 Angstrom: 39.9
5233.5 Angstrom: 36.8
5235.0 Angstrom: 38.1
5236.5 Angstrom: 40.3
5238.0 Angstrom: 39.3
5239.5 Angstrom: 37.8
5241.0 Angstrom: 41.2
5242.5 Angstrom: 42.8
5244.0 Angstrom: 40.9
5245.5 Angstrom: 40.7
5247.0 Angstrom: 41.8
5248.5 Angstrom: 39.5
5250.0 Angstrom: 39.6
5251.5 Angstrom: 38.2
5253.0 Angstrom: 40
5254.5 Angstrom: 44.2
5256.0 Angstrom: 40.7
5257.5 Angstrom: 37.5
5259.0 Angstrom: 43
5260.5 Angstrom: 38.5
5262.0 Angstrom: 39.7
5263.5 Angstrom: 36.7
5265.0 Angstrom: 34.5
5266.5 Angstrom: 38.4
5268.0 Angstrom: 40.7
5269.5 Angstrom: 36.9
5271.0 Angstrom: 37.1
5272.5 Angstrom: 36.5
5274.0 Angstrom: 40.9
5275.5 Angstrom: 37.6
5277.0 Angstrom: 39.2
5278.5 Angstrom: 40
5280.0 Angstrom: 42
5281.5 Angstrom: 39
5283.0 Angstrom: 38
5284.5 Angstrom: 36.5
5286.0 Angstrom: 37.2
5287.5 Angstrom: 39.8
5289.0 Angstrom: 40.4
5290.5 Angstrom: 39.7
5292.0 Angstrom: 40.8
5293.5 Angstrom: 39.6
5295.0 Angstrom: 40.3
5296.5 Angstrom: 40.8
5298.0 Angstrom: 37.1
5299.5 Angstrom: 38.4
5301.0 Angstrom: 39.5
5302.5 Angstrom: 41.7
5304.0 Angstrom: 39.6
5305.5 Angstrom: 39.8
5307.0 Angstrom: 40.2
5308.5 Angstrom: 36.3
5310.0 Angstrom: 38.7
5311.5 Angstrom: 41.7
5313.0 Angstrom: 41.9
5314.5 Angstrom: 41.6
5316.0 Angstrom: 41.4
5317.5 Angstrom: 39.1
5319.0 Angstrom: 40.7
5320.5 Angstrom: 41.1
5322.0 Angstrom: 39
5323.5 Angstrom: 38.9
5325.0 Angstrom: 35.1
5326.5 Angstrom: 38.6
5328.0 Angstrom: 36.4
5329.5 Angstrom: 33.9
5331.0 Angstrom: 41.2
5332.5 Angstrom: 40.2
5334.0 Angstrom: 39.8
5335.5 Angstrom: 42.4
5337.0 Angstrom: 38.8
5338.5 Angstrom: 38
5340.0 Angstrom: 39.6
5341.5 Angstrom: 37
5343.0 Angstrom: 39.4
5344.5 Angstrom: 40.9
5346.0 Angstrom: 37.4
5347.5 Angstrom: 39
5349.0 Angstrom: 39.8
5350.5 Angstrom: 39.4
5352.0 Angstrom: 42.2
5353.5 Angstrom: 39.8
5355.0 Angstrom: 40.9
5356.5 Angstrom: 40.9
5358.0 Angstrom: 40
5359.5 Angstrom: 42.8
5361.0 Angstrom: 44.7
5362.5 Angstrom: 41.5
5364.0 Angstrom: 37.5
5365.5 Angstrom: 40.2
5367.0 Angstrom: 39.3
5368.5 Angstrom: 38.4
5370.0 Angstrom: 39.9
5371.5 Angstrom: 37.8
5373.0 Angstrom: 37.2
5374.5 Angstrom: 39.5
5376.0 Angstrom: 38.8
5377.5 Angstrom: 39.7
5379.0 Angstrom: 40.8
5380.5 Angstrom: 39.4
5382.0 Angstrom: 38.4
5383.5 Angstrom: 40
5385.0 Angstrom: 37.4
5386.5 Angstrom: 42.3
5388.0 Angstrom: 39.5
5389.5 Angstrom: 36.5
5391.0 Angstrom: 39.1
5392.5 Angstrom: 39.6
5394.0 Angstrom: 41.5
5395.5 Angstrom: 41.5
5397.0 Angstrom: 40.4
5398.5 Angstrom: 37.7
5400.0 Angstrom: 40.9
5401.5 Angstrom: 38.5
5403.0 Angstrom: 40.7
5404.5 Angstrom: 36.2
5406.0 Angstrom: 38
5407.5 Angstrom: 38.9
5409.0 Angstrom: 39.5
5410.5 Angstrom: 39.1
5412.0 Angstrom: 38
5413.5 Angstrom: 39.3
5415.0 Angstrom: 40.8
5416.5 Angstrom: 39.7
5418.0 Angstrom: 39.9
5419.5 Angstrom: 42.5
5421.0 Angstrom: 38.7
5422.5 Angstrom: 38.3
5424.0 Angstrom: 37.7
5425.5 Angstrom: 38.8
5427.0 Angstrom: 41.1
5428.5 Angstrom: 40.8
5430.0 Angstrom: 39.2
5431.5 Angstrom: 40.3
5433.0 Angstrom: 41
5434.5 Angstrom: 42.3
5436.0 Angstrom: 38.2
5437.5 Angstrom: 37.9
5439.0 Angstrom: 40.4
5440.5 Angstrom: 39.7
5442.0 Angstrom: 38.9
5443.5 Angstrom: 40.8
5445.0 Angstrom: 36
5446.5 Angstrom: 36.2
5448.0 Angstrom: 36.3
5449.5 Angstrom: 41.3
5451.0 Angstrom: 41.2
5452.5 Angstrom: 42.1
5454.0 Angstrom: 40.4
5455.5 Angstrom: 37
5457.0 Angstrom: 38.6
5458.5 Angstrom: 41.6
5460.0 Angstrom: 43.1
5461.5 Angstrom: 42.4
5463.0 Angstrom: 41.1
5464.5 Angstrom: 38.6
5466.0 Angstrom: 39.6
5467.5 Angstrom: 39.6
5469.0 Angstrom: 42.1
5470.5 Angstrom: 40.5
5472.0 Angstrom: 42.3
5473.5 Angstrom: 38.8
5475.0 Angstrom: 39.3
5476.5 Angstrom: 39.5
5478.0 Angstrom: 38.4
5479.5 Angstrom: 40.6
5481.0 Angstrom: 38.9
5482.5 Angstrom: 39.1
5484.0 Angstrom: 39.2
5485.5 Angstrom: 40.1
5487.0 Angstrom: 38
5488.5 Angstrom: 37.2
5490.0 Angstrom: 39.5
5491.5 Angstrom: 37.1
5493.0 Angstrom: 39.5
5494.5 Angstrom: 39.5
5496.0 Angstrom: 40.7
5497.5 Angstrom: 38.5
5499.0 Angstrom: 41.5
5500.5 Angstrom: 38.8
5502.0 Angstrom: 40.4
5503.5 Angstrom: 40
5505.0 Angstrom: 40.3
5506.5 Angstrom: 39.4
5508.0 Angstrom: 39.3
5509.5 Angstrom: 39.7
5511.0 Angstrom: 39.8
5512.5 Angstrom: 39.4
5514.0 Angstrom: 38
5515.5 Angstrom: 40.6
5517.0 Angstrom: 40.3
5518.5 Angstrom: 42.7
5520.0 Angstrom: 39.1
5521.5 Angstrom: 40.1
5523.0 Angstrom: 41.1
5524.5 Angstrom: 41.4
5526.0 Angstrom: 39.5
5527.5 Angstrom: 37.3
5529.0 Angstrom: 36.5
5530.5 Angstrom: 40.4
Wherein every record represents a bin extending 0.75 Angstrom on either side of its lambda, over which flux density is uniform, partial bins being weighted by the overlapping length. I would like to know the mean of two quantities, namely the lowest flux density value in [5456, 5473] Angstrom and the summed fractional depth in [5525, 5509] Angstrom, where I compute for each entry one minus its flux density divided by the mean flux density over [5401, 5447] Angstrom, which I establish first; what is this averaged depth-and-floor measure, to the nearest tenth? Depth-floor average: 19.2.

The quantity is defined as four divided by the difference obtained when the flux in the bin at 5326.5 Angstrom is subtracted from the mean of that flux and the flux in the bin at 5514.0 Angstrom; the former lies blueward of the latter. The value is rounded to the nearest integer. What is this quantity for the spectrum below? -13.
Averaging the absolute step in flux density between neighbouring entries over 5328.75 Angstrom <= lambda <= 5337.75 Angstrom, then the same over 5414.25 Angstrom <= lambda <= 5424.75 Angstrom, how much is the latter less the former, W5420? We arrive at -1.5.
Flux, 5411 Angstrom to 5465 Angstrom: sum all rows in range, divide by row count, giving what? 39.7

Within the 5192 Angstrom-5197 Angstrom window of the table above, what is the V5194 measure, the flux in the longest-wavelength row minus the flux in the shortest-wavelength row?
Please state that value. 1.4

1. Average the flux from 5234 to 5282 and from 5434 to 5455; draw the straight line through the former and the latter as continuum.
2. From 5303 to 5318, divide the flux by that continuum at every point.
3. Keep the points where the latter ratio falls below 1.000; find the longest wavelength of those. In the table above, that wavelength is 5317.5 Angstrom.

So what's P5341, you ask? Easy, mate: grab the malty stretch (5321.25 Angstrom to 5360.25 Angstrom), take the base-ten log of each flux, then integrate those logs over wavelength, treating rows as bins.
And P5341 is 62.2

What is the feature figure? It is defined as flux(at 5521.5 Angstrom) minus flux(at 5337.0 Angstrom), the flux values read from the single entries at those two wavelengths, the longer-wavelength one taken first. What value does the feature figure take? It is 1.3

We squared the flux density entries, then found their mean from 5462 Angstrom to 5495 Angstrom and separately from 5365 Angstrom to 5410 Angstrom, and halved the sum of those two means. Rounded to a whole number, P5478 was 1552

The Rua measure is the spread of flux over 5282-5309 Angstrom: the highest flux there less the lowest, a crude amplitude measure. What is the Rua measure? 5.4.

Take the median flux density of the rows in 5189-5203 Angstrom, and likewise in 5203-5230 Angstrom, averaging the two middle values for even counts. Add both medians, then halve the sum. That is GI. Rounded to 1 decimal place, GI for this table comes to 38.7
